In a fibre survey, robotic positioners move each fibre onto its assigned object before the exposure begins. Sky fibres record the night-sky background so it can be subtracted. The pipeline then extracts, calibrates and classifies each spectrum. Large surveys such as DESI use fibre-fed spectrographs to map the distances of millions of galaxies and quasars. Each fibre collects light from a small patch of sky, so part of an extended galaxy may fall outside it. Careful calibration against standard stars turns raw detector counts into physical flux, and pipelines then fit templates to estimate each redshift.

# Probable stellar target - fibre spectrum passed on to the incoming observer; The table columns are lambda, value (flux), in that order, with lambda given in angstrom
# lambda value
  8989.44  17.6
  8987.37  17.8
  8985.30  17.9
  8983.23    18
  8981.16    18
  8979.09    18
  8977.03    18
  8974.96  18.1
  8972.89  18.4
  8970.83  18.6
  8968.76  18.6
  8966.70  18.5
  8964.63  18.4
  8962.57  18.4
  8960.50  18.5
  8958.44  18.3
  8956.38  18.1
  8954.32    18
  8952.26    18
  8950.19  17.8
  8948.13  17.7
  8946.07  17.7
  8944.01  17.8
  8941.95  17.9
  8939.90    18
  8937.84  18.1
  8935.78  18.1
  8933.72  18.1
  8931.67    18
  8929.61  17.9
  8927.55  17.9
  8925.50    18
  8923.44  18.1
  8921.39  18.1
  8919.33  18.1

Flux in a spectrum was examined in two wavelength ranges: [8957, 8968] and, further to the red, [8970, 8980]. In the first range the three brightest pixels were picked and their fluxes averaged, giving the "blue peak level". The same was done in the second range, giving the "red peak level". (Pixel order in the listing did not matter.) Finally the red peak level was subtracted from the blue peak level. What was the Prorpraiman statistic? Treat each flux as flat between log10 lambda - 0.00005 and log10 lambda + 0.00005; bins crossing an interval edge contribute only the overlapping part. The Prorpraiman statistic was 0.1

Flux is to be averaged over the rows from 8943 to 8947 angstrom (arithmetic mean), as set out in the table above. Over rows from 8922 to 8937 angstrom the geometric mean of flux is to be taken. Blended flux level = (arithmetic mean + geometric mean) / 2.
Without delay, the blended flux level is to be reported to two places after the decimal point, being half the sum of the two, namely 17.88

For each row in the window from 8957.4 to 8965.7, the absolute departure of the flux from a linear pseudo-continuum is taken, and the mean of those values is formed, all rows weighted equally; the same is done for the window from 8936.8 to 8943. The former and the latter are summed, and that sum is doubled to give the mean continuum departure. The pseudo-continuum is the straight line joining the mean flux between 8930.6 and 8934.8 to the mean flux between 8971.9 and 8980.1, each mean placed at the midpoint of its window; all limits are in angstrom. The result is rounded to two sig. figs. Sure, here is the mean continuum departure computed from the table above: 0.78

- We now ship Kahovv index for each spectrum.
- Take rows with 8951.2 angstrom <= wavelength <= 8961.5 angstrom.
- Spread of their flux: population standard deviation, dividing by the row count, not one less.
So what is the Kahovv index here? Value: 0.19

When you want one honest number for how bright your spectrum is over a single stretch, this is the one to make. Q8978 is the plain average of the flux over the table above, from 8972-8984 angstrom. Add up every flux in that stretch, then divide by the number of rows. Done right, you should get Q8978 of 18.1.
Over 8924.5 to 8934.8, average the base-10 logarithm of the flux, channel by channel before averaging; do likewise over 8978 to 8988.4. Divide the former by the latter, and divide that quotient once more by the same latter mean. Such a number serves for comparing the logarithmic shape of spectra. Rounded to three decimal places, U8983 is 0.798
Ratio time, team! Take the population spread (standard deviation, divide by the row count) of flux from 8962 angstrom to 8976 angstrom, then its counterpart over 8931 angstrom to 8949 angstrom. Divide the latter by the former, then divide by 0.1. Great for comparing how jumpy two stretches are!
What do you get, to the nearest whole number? 10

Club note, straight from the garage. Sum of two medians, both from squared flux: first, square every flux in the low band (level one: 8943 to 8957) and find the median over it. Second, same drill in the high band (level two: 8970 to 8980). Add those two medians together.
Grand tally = 644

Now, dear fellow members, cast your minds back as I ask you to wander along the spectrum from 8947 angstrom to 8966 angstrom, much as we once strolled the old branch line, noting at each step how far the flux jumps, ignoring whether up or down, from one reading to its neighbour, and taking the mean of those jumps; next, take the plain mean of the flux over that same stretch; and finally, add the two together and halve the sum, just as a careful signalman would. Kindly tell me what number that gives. 9.12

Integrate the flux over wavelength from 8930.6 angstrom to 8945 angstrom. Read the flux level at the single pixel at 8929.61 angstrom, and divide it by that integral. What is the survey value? 0.0690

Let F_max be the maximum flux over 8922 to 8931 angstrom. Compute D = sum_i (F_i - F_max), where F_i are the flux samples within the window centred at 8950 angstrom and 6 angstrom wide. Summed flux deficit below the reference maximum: -0.8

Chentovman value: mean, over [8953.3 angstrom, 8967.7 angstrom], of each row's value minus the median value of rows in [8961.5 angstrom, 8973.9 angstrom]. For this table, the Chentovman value -0.14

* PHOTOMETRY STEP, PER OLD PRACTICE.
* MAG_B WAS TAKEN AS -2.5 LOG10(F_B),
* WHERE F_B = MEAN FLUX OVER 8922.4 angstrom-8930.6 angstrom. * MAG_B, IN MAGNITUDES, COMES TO -3.137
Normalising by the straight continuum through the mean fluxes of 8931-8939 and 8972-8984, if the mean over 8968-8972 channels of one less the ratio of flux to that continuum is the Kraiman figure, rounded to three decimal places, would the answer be -0.029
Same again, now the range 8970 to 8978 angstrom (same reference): -0.011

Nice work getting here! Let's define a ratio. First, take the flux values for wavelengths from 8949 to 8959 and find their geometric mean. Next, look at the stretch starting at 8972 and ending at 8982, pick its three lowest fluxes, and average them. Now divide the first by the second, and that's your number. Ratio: 1.00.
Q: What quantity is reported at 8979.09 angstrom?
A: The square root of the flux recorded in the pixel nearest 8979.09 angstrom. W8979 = 4.24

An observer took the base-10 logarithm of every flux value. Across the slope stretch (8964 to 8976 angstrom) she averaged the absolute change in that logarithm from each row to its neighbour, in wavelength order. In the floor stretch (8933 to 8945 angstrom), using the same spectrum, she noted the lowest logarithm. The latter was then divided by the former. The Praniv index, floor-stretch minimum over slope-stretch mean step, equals 378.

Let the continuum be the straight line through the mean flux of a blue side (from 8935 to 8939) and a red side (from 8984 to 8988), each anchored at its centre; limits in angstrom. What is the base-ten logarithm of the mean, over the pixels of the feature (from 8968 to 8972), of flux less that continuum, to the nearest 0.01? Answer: -0.18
